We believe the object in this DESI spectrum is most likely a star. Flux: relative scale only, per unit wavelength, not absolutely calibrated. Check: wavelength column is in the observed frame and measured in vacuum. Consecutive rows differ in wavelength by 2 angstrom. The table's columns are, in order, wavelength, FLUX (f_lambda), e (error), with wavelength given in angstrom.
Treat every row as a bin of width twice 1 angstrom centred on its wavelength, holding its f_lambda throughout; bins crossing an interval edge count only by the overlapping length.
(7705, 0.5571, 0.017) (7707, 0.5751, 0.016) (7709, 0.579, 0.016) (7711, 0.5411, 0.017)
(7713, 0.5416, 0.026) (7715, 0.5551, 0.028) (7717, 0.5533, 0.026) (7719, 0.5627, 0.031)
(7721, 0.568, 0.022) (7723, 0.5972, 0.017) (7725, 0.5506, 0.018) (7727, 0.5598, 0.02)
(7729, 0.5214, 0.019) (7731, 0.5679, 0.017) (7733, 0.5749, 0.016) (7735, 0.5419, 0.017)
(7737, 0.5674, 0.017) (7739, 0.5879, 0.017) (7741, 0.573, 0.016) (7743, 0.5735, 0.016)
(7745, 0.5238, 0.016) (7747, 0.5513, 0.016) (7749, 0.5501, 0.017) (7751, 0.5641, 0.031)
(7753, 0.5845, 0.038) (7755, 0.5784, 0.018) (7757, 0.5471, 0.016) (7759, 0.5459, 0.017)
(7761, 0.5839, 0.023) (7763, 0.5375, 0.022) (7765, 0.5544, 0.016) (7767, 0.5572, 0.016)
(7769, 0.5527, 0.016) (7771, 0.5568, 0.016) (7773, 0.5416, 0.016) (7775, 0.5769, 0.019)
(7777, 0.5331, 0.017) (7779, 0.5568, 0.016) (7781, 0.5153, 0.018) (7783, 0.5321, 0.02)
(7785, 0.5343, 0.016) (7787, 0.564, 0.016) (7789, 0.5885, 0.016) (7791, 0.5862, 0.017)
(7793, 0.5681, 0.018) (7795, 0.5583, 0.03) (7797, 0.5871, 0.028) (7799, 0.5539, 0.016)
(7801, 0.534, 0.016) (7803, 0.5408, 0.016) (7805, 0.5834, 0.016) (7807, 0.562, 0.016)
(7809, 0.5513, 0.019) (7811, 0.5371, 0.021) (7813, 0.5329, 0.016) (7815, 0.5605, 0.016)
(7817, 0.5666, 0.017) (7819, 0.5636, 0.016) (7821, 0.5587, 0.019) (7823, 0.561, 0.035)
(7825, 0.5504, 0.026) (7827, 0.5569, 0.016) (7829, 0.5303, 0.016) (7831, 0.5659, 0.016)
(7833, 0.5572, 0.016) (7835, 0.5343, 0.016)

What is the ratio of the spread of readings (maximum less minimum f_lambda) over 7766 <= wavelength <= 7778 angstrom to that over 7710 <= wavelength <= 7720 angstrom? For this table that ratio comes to 2.0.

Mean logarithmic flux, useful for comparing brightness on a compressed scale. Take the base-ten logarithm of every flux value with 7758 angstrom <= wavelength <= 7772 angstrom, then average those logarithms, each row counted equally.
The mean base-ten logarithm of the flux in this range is -0.2554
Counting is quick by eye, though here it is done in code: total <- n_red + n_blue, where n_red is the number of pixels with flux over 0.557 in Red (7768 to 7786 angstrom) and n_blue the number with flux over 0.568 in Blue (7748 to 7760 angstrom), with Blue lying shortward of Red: 3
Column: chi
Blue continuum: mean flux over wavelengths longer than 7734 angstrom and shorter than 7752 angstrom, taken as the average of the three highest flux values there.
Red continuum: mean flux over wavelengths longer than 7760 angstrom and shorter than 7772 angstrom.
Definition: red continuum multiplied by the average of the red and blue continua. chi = 0.316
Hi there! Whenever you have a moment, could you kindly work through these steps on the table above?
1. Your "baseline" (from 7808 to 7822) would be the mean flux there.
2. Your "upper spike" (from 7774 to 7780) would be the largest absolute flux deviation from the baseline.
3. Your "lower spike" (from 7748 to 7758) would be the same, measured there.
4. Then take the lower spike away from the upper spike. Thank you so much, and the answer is -0.008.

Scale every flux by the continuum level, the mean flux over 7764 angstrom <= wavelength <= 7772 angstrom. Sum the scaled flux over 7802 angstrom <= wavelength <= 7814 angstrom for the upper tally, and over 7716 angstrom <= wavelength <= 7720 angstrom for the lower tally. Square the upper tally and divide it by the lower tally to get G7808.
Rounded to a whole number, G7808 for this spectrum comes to 18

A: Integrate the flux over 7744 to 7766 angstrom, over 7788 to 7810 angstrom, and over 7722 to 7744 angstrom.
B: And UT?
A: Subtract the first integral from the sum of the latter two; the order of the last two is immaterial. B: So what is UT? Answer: 12.6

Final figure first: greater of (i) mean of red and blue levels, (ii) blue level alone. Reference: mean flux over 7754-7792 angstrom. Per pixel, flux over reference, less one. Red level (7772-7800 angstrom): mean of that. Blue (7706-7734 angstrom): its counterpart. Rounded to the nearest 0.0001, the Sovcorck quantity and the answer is 0.0102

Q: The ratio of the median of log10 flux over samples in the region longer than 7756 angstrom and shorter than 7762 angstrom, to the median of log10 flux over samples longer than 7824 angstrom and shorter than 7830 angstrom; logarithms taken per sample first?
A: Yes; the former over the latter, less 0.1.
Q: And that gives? 0.91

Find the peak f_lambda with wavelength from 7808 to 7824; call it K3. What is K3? 0.5666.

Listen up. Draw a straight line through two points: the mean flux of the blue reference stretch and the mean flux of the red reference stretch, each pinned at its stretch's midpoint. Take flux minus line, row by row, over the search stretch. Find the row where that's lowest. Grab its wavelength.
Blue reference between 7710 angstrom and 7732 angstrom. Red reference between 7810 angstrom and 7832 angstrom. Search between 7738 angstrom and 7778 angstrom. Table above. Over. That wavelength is 7745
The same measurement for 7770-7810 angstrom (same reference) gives 7781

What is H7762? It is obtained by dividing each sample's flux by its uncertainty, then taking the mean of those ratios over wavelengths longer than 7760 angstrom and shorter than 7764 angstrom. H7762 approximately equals 24.9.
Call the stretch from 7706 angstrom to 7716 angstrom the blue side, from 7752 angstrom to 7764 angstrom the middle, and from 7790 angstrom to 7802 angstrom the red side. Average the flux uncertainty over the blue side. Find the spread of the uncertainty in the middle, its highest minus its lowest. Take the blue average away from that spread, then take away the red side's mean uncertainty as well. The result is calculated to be -0.019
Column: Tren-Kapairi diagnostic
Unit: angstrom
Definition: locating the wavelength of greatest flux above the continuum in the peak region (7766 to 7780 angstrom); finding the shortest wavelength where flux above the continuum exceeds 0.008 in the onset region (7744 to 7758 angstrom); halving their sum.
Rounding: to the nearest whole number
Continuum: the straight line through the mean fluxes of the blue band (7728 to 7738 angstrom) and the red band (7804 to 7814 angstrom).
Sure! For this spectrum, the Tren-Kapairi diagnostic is 7763 angstrom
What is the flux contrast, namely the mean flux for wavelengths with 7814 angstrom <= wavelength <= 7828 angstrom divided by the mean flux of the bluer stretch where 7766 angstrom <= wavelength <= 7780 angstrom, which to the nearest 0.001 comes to 1.011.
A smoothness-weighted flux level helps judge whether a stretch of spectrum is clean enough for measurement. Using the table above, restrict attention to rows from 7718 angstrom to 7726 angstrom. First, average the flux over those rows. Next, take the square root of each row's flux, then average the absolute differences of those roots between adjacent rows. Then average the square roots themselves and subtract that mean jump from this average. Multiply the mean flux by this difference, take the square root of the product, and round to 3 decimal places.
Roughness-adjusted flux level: 0.648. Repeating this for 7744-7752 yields 0.632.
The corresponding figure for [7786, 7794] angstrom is 0.657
